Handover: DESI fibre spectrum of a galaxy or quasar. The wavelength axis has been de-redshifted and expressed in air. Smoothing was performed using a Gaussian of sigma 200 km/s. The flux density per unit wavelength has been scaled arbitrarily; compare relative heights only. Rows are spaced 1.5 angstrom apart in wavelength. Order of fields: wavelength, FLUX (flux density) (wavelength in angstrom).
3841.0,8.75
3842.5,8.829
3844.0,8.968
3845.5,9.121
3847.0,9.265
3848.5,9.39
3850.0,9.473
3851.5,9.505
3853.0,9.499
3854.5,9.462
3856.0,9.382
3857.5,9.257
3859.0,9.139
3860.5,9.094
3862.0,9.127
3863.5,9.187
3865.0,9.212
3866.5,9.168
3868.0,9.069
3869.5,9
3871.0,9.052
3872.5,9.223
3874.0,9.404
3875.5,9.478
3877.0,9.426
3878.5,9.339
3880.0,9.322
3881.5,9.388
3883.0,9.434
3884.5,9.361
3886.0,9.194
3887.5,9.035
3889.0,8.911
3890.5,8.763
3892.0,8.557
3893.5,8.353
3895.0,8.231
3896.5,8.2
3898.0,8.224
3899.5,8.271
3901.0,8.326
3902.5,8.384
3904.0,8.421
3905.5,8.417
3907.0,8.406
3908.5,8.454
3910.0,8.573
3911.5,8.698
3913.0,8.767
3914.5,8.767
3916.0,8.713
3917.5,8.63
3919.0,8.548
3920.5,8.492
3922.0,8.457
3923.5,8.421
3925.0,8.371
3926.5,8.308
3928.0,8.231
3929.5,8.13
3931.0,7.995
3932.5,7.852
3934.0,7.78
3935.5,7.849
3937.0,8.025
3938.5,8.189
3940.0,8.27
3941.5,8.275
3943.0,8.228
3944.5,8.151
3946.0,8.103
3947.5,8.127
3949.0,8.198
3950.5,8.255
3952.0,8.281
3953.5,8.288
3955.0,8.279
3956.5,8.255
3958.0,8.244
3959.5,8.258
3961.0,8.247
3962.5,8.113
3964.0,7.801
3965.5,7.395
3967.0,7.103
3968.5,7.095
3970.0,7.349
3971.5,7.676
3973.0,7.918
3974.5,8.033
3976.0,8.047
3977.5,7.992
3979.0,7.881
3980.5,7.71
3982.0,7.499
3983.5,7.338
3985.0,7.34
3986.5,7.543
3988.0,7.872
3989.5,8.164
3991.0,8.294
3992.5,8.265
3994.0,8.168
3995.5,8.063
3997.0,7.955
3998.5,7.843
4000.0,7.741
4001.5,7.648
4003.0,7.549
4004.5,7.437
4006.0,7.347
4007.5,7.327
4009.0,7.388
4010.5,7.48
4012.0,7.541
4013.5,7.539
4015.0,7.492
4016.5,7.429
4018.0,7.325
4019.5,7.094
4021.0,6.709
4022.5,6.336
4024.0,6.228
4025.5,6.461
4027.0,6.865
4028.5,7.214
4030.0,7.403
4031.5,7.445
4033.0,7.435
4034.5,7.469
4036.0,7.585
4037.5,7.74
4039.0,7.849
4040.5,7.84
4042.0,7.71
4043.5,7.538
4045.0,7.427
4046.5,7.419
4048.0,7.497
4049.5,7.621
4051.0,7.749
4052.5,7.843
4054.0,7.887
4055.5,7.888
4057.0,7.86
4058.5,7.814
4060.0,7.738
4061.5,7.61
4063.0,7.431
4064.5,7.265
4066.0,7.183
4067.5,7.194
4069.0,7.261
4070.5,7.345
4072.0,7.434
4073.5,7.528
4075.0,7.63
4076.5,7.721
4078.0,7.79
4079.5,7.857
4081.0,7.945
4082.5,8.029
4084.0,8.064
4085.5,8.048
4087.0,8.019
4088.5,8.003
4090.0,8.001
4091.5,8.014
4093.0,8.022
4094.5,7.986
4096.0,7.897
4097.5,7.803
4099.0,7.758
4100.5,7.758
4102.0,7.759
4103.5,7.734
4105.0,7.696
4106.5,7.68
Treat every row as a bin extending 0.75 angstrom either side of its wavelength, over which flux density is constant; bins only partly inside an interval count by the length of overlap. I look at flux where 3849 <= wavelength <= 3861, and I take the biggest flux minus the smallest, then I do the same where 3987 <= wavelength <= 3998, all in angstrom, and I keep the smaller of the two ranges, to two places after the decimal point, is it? 0.41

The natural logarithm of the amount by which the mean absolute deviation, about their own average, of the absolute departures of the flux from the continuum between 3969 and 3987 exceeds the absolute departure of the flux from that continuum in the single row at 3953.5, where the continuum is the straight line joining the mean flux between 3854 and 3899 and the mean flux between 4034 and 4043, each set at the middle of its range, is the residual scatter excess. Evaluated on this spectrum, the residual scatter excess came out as -2.3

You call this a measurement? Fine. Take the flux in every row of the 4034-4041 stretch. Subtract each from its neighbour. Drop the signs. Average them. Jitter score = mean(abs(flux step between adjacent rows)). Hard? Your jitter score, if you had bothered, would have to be 0.10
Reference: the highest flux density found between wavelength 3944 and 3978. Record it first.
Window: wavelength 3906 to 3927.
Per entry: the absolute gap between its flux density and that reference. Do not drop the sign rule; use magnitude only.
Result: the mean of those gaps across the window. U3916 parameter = 0.26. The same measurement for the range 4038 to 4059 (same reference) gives 0.58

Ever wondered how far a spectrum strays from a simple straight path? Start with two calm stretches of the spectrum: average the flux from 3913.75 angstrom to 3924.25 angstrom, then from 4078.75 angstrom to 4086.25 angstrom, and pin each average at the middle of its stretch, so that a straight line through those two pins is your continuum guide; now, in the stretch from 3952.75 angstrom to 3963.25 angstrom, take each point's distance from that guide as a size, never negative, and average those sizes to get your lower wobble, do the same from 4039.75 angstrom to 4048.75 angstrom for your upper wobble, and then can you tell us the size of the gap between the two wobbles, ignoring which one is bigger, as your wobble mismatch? 0.36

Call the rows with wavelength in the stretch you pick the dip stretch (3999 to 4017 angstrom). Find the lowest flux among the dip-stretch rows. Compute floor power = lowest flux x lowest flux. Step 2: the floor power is 54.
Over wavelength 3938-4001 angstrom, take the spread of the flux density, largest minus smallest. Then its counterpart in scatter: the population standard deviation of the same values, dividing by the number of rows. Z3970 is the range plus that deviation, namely 1.55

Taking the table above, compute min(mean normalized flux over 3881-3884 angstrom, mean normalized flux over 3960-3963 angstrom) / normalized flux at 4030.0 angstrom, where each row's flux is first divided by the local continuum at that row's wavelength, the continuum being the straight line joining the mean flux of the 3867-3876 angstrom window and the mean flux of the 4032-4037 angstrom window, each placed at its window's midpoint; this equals 1.01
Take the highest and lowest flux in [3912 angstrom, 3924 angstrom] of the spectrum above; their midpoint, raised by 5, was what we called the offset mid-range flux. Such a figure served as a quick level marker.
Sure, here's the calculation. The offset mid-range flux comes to 13.6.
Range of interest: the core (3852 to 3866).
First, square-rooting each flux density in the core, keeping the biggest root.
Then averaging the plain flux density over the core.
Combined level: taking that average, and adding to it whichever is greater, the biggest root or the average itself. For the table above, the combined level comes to 18.5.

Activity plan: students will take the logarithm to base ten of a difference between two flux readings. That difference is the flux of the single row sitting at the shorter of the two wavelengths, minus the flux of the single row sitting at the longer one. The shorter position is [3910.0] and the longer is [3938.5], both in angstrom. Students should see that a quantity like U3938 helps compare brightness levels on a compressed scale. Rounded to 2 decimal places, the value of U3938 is -0.42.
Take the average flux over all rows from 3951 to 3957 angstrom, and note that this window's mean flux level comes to 8.3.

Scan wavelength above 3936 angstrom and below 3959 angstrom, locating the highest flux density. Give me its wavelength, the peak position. 3953.5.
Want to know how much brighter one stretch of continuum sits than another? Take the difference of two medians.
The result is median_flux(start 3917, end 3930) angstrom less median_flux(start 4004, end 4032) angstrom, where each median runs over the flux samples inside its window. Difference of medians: 1.1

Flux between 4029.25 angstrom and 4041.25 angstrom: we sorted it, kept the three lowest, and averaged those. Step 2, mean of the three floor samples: 7.4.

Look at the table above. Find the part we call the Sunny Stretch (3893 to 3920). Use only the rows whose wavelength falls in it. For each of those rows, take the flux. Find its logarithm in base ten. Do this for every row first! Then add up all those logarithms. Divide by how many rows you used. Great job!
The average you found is 0.928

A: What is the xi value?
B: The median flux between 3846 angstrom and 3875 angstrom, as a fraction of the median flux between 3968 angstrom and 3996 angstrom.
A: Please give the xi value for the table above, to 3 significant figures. 1.17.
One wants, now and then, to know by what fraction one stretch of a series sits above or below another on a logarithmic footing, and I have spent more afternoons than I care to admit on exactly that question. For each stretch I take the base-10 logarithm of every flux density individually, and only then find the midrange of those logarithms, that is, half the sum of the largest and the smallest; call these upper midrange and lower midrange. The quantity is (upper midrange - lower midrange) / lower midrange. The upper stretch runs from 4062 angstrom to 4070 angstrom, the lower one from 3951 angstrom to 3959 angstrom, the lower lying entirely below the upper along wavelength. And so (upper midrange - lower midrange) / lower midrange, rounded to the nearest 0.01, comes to -0.06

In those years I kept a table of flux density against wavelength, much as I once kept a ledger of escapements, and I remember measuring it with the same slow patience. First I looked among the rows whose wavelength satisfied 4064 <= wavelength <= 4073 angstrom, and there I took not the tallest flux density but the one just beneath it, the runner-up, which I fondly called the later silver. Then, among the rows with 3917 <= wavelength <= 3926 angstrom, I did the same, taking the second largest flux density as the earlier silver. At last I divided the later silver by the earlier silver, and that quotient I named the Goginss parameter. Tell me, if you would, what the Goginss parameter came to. 0.86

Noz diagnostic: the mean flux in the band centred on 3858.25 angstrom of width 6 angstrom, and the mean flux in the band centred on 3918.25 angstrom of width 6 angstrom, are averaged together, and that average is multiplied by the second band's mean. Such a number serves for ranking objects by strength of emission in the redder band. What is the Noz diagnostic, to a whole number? 77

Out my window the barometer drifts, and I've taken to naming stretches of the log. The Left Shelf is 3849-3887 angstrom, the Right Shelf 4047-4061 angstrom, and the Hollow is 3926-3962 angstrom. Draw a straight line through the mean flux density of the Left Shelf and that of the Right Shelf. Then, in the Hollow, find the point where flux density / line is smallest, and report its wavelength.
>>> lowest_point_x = 3934.0 angstrom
